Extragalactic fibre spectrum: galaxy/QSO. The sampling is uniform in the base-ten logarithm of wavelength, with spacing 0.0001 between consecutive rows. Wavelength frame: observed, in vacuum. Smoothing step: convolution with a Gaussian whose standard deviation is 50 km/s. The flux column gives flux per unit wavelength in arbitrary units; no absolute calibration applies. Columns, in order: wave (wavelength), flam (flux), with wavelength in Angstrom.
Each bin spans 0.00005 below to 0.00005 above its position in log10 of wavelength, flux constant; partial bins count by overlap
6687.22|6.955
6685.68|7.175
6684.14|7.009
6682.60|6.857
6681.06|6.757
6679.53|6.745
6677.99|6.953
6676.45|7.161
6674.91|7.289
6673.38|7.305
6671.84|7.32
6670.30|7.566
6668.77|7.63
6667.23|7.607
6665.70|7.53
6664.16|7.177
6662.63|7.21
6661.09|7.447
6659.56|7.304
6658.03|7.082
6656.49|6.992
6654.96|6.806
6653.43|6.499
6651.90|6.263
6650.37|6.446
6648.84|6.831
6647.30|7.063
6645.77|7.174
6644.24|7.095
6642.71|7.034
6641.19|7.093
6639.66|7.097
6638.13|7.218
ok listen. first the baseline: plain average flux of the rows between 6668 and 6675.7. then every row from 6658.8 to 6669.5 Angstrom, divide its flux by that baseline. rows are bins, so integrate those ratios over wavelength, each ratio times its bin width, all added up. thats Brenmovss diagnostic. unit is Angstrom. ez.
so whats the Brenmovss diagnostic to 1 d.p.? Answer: 10.7 Angstrom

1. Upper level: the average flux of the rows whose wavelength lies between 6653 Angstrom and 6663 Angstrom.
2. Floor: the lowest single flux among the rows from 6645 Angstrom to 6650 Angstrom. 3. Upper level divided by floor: 1.03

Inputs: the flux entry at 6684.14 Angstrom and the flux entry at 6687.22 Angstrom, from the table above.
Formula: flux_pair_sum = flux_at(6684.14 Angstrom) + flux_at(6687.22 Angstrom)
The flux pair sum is 13.96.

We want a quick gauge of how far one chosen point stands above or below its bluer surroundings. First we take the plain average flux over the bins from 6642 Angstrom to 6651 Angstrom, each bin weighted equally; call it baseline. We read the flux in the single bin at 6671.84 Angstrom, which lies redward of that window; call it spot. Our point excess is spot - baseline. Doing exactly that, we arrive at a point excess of 0.38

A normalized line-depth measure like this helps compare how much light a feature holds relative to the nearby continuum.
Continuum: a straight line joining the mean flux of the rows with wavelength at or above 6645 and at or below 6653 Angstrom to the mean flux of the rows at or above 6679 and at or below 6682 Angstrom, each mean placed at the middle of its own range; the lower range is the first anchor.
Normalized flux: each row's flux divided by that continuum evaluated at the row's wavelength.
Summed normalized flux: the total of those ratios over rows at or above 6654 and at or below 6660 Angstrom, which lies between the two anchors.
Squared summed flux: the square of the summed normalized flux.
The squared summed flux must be 17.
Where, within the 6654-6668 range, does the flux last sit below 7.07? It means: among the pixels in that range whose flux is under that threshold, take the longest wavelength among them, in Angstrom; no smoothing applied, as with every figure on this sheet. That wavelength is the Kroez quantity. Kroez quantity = 6656.49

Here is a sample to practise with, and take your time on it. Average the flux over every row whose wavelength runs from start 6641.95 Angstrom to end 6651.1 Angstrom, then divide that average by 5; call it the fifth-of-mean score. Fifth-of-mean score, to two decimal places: 1.39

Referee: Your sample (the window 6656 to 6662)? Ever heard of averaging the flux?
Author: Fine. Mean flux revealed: 7.21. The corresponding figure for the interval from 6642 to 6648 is 7.09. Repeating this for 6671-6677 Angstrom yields 7.27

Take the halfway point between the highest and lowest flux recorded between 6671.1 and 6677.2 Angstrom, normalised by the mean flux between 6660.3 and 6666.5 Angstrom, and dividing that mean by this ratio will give 7.4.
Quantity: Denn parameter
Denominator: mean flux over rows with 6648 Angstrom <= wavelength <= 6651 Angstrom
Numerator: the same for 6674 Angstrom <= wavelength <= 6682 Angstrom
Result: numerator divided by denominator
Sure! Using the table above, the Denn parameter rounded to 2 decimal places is 1.05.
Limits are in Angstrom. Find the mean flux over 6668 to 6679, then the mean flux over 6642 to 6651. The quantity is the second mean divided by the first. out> 0.95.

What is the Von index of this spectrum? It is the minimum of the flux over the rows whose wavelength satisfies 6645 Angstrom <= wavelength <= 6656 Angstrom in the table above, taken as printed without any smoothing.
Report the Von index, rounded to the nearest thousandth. 6.263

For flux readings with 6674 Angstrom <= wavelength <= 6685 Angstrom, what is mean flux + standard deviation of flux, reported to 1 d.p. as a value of 7.2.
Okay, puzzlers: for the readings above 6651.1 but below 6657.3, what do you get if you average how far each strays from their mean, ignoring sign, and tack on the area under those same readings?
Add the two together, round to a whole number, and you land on 41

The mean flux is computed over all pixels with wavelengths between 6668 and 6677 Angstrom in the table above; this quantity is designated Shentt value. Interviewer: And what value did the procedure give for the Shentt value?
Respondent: 7.38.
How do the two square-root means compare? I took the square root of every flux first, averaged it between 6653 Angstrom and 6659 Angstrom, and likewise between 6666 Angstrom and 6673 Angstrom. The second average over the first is 1.05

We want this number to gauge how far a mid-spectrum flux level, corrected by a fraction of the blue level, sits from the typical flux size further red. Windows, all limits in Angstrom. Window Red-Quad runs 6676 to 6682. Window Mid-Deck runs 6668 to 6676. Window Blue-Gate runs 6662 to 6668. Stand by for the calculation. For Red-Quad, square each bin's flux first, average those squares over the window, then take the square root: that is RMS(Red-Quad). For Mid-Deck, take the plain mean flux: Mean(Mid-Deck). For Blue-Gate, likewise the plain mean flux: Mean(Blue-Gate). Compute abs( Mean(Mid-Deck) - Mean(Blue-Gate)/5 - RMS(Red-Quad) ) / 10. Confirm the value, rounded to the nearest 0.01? 0.10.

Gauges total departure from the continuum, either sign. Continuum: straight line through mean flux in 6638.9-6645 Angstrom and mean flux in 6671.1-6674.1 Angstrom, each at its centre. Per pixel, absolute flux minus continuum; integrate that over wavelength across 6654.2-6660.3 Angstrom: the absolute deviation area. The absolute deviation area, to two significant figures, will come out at 1.2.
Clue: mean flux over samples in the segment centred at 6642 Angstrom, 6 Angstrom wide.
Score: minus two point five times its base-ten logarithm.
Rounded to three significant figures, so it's -2.13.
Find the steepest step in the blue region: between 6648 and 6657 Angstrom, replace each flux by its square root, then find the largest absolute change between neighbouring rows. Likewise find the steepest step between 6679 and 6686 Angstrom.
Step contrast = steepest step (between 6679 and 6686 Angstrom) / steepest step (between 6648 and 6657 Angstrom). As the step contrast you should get 0.4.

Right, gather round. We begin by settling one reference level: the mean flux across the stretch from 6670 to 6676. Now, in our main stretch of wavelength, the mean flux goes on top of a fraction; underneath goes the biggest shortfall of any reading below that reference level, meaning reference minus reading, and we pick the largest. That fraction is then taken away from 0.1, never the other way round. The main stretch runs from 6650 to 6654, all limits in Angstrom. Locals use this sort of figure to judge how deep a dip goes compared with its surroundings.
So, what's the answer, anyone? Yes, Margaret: -6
